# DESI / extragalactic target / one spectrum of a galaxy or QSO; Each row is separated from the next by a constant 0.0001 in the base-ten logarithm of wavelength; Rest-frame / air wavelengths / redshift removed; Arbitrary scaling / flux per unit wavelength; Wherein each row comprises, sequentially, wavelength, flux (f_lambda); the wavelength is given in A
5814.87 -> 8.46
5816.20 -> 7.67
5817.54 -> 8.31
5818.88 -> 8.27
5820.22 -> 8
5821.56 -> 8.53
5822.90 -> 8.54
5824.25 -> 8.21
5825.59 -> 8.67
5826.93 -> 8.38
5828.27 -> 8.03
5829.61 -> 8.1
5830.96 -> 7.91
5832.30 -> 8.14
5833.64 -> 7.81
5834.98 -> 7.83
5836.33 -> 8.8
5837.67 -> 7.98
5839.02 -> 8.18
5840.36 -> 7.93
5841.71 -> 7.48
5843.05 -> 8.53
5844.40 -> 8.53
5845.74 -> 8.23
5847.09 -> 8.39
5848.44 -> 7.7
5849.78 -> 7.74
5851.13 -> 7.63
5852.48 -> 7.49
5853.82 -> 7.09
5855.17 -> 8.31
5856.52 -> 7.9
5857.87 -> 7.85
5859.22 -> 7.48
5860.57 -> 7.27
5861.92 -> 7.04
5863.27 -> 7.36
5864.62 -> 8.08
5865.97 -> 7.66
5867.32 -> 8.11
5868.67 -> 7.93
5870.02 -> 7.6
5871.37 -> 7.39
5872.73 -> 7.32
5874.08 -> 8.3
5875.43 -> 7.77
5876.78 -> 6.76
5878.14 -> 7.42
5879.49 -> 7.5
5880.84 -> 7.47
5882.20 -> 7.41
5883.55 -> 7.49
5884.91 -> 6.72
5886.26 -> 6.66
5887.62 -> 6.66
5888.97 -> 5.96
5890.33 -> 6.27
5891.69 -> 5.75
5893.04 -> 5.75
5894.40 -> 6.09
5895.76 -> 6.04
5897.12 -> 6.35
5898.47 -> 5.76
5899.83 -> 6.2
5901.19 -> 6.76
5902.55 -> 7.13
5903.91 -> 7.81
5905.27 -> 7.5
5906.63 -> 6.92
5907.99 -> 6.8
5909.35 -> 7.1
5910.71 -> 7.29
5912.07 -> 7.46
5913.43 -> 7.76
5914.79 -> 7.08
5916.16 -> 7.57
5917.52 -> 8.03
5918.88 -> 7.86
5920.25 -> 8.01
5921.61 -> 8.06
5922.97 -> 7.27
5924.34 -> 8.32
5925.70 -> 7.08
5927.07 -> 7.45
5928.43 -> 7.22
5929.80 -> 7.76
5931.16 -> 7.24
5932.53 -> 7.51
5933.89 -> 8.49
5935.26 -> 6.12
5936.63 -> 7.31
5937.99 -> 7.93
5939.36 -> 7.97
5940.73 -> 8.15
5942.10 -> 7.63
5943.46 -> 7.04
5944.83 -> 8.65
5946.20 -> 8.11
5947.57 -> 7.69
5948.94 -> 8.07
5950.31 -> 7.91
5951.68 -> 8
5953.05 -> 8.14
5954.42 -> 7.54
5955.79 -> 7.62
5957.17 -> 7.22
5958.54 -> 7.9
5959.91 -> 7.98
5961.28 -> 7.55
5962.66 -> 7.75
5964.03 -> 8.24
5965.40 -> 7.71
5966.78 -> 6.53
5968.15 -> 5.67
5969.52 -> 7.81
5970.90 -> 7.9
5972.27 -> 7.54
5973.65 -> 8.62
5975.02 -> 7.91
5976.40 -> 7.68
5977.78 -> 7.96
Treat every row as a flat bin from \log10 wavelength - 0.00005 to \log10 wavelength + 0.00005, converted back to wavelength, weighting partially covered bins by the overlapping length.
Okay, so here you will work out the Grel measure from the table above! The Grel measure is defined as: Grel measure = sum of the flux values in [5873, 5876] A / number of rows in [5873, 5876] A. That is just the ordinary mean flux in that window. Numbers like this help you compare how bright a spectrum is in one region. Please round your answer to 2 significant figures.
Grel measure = 8.0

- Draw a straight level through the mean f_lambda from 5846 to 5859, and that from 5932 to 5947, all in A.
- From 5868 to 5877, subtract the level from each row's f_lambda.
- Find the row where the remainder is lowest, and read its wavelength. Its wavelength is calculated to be 5876.78 A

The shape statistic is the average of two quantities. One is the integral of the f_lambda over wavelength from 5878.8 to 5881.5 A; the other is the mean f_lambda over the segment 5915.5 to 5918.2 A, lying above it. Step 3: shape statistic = 14.0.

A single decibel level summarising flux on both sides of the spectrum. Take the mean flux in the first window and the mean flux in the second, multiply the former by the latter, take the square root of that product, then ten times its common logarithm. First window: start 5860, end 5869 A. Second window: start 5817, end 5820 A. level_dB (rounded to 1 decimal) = 9.0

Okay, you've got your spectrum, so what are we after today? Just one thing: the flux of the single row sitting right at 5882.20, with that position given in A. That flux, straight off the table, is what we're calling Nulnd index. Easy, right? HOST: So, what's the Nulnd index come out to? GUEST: 7.41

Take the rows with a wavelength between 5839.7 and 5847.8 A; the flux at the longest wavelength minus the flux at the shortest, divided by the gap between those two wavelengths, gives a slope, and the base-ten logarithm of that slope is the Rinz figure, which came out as -1.2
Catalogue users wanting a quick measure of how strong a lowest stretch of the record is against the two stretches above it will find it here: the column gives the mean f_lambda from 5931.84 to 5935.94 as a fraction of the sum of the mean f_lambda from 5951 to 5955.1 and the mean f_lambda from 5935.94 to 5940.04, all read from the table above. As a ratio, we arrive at 0.47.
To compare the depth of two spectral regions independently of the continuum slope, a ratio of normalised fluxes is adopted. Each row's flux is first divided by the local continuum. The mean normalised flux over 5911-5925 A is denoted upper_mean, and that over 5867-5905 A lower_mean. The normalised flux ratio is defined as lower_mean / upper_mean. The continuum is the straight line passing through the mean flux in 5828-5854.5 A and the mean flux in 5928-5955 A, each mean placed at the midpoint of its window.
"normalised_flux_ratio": 0.89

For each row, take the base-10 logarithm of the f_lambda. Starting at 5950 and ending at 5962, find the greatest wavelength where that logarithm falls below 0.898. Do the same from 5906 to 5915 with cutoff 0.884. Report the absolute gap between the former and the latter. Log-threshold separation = 46.5 A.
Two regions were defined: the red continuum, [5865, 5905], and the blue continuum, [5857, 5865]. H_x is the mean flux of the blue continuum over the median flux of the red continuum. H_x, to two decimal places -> 1.05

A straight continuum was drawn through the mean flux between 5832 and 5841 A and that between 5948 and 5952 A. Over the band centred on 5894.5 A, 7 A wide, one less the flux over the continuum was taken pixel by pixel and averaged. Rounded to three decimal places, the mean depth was 0.255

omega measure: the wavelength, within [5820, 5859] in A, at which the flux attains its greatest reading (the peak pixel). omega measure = 5836.33 A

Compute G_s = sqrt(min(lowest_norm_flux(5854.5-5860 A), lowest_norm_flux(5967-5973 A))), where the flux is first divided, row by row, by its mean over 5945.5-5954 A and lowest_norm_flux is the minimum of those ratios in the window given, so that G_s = 0.843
